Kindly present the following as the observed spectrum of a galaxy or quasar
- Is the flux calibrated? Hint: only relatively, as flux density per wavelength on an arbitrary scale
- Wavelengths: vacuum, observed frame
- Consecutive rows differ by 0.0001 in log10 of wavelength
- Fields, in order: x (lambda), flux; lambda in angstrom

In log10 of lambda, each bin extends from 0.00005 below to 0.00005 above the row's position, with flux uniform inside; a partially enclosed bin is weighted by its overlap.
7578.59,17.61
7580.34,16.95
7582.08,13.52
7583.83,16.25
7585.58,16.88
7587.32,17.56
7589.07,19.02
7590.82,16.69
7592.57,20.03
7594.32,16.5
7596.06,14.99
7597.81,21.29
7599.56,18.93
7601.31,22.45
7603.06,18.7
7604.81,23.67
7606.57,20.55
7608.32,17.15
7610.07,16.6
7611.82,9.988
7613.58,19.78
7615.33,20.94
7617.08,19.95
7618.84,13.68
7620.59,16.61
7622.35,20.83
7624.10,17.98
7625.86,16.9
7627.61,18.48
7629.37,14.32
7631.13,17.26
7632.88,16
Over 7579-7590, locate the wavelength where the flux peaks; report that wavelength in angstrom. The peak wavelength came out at 7589.07 angstrom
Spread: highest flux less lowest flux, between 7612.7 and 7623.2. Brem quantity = 7.3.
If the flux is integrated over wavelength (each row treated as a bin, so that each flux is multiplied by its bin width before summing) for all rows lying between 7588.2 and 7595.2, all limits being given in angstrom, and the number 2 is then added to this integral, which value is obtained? 128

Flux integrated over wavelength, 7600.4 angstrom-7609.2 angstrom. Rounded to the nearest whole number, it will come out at 180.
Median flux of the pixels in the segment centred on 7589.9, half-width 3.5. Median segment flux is 18.3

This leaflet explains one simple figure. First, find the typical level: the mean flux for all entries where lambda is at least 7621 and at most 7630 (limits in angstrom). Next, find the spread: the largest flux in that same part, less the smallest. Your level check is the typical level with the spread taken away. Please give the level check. 11.2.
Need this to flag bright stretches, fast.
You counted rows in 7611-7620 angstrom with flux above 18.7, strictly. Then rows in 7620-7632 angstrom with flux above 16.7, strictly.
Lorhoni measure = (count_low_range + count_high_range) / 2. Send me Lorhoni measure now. 4.0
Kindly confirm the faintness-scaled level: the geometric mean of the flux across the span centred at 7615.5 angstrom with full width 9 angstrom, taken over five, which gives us 3.25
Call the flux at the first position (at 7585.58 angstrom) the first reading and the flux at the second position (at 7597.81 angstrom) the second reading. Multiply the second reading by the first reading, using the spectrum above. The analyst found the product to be 359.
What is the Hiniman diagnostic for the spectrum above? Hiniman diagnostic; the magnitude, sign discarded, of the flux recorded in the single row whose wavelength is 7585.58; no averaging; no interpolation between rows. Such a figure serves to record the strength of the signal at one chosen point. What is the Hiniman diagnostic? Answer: 16.9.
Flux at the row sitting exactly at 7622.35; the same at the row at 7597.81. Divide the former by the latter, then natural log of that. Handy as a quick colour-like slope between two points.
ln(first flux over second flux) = -0.02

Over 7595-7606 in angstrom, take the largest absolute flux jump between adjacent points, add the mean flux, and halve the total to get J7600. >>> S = 13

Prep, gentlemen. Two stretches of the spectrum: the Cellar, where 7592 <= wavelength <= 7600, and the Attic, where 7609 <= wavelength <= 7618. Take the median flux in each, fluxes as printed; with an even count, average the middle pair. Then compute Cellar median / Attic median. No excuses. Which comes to 0.96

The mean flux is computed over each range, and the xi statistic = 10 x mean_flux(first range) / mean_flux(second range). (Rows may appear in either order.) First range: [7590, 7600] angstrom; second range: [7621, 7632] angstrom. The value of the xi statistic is 10.3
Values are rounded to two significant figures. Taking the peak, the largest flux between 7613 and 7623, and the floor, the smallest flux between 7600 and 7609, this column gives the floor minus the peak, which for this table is -3.8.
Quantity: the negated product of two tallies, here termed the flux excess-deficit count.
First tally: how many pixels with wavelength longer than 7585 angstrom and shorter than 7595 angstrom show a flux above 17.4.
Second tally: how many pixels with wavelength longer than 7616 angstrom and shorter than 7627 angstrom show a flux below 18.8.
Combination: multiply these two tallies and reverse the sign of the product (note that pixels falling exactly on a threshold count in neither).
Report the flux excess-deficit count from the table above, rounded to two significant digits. -12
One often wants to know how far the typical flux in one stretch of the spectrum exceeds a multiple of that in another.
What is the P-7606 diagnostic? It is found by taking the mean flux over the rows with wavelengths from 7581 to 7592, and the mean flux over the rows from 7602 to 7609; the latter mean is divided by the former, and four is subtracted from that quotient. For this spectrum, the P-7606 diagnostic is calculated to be -2.80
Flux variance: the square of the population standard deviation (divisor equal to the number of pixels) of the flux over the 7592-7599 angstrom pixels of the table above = 6.5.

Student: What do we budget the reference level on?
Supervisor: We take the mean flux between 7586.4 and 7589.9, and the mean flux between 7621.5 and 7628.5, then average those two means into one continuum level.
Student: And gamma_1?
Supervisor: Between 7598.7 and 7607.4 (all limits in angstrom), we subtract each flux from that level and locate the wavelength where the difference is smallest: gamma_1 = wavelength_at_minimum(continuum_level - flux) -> 7604.81 angstrom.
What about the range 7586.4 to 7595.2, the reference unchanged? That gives 7592.57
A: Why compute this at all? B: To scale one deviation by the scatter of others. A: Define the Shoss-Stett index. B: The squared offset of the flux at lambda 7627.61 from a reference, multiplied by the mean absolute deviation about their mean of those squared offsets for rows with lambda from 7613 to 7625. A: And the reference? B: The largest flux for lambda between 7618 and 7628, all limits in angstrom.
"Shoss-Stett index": 73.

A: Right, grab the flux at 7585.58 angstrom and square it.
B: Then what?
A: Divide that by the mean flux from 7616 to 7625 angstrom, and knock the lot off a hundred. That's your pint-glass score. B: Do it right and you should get 84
